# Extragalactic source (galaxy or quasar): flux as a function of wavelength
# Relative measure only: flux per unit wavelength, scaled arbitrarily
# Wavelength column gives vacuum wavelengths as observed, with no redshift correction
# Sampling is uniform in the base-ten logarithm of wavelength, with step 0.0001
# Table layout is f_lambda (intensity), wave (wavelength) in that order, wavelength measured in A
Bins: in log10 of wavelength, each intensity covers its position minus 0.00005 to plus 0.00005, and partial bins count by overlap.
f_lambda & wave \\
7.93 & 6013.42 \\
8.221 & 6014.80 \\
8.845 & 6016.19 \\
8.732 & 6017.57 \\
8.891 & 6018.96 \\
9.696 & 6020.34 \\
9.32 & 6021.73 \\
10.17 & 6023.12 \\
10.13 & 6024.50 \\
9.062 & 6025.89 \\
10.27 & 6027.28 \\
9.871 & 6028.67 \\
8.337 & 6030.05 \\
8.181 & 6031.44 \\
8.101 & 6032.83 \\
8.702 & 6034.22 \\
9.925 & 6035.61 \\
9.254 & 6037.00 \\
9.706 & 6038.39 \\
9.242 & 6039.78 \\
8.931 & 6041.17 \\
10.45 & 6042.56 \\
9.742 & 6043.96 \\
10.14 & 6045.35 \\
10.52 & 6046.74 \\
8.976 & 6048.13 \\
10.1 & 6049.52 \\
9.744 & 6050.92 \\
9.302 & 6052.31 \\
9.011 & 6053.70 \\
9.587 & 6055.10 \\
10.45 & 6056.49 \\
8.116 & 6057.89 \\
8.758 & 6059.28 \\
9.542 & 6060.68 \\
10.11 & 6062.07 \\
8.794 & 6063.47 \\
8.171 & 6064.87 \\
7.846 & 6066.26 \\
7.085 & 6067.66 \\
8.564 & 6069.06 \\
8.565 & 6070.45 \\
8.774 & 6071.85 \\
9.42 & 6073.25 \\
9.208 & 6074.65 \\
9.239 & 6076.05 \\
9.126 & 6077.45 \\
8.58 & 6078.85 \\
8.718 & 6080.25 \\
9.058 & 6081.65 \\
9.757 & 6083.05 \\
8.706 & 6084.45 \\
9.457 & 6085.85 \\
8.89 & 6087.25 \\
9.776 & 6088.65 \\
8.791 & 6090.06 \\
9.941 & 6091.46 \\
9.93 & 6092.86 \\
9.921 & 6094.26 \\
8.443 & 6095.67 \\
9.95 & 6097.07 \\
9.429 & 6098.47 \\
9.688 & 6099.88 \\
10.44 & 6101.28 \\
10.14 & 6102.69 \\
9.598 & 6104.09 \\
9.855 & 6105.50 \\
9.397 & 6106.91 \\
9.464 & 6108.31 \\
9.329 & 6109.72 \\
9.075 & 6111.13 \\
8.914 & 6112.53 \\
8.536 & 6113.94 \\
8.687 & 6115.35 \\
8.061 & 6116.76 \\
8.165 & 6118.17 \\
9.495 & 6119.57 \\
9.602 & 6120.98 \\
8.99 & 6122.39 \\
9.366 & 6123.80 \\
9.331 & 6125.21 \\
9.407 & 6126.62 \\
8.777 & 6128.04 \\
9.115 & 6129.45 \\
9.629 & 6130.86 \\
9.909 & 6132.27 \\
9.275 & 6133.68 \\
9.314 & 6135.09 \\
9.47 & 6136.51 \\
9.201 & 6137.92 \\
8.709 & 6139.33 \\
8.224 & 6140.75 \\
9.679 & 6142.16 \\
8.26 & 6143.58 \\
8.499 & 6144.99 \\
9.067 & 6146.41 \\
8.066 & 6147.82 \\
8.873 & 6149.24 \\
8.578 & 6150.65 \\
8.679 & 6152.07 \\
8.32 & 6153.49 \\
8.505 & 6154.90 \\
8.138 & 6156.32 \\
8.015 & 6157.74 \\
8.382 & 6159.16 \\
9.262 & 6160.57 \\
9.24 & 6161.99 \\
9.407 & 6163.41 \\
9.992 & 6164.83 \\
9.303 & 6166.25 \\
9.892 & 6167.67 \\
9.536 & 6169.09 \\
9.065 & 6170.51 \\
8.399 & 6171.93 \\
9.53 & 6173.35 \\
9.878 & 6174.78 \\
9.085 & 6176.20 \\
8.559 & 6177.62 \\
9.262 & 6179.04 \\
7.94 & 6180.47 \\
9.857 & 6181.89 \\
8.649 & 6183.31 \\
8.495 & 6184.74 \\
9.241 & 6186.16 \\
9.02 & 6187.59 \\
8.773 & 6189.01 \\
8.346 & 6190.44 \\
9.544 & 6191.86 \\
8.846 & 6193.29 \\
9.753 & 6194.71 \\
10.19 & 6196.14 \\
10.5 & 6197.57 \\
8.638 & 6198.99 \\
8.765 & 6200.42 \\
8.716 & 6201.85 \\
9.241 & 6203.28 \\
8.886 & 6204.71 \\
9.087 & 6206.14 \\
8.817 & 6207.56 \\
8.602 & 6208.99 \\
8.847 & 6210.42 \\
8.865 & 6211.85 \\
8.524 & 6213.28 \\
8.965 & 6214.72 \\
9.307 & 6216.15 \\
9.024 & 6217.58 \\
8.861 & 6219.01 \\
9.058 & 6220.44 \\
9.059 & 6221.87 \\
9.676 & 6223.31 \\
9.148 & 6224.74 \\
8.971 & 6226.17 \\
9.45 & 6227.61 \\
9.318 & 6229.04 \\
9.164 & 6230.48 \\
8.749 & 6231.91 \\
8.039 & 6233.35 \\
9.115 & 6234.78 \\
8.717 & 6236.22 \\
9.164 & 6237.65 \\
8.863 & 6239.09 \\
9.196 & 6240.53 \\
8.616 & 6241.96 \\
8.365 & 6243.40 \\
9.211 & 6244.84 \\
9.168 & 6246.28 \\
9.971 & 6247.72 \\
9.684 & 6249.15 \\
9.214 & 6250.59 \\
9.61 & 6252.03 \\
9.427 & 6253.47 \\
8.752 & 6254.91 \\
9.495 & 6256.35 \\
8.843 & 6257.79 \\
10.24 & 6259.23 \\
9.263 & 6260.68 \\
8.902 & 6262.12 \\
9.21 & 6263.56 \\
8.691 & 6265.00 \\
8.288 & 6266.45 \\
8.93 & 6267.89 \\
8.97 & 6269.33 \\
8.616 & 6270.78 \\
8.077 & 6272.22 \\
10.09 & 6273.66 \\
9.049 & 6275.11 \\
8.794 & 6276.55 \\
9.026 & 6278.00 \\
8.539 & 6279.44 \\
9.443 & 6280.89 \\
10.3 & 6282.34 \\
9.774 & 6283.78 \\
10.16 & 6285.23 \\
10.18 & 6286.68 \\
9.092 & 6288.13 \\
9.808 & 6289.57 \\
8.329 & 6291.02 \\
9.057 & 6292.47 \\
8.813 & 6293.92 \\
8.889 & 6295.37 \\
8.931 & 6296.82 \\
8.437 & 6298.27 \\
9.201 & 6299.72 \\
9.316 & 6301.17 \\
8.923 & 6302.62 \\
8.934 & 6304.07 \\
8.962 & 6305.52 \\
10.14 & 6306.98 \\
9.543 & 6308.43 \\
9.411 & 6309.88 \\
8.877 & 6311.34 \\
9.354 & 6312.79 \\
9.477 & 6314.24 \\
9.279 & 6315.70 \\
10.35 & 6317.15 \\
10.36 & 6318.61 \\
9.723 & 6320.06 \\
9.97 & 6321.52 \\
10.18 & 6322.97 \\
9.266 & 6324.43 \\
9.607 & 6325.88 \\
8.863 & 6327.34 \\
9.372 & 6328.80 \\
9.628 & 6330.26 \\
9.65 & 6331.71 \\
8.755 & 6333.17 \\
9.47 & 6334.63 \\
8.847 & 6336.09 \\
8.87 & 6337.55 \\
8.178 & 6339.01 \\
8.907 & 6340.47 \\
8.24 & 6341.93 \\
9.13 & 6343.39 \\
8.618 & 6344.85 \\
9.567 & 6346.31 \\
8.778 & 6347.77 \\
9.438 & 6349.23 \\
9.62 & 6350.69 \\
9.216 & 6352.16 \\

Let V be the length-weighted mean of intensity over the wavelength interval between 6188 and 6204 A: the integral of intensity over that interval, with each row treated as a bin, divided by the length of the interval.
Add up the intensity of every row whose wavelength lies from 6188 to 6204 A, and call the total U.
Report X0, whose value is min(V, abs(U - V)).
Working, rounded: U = 101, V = 9.21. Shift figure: 9.21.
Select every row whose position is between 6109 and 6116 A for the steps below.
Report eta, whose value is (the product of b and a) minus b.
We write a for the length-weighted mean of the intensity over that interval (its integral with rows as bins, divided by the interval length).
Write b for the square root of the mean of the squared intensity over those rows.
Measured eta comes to 70.5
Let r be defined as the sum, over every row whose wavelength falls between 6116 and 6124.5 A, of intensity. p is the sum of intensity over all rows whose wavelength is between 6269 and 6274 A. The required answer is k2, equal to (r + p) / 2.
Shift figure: 45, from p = 36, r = 54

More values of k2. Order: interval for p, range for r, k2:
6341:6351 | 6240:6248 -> 59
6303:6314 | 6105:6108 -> 42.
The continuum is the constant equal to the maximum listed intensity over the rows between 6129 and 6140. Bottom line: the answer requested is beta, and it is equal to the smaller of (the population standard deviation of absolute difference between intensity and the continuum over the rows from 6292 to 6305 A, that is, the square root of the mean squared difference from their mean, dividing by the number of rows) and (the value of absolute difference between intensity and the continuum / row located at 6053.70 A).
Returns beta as 0.23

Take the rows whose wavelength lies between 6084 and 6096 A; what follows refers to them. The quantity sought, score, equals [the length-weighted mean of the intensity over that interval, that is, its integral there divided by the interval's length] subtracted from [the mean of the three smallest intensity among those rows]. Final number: -0.71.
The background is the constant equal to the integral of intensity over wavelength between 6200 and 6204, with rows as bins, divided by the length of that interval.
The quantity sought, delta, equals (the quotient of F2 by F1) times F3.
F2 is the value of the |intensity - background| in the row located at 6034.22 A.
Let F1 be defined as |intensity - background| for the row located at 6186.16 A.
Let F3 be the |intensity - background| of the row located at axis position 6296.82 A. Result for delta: 0.0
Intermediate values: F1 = 0.3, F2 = 0.2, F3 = 0.0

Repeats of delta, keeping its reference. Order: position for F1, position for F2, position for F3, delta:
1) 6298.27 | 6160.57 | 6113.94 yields 0.3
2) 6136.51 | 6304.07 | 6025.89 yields 0.0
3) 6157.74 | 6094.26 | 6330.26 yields 0.8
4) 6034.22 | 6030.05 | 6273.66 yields 3.3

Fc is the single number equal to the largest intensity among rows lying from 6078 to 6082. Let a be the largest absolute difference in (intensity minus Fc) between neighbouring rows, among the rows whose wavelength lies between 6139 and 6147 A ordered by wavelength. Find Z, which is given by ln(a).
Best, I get 0.38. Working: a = 1.5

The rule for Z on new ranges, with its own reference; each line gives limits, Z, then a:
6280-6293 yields 0.39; 1.5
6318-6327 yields -0.09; 0.9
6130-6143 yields 0.38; 1.5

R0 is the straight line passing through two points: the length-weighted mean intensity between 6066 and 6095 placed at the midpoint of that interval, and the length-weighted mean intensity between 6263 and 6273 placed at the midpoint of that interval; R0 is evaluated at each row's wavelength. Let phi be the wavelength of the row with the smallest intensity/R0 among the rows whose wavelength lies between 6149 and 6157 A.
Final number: 6156.32 A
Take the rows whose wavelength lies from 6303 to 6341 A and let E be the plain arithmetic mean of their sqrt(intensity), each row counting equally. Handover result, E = 3.062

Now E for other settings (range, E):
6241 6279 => 3.015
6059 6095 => 3.002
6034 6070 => 3.040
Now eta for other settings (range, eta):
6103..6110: 81.7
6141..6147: 69.5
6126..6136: 78.0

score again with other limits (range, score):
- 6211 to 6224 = -0.28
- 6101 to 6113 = -0.45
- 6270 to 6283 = -0.68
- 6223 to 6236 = -0.45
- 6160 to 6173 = -0.45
